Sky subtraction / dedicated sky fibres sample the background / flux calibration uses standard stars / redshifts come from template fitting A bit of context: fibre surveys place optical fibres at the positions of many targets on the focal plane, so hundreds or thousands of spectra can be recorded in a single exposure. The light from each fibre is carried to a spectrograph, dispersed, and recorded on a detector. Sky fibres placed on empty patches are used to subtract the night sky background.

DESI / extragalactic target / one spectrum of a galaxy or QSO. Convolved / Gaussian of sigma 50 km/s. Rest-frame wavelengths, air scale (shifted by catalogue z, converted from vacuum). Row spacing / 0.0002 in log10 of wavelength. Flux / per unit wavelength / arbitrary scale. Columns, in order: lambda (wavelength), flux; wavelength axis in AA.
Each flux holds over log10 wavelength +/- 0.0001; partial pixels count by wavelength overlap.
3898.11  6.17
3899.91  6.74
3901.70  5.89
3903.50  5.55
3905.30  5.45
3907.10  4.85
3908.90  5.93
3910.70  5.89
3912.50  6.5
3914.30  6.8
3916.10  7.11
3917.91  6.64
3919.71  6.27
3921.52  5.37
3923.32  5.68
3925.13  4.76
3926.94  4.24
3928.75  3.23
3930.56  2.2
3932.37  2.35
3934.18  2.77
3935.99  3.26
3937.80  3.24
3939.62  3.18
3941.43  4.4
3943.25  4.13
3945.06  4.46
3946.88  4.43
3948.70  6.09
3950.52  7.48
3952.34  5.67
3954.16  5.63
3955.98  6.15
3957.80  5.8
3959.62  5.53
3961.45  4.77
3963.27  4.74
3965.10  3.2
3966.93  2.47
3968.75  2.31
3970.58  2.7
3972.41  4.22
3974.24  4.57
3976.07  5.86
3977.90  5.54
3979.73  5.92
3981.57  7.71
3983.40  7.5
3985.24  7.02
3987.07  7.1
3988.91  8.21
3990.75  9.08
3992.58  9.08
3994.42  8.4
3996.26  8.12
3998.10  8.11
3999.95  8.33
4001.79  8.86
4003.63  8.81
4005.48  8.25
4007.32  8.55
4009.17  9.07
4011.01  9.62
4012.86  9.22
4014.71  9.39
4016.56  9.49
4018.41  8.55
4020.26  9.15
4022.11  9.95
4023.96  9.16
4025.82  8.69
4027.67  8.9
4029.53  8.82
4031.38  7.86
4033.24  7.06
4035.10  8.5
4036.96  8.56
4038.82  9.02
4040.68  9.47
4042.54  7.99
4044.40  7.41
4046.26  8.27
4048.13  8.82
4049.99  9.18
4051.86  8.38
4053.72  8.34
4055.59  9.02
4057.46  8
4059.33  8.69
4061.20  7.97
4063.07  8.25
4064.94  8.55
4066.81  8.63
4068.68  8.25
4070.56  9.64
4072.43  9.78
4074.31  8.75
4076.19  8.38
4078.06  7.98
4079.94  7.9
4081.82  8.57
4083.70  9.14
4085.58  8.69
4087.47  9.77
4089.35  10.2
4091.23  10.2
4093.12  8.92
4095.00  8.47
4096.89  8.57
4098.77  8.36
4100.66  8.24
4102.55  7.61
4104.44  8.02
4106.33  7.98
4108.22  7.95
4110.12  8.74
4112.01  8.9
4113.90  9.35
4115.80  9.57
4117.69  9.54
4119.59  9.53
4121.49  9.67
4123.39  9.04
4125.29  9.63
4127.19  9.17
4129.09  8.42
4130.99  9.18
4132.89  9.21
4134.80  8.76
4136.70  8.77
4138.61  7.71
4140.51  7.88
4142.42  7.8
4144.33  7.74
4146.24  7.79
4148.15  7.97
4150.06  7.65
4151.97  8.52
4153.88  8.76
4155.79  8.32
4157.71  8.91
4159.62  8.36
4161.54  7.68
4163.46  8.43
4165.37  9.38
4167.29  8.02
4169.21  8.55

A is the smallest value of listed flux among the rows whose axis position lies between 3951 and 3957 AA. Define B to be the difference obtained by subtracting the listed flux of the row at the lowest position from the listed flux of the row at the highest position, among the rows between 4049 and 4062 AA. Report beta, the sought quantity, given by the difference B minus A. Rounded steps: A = 5.63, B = -1.21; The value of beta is -6.8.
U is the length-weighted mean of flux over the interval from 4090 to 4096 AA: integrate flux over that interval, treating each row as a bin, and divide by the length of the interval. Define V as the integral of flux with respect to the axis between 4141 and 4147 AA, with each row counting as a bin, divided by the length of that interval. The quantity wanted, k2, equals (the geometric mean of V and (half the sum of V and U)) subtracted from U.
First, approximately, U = 9.2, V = 7.8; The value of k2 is 1.1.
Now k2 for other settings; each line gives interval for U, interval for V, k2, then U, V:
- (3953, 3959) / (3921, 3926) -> 0.4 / 5.8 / 5.3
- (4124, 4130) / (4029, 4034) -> 0.9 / 9.1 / 7.9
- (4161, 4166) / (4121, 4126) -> -0.7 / 8.5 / 9.4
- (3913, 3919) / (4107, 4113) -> -1.3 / 6.8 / 8.5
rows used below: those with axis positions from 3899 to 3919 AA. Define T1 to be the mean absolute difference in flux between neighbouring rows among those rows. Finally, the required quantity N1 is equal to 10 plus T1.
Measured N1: 10.5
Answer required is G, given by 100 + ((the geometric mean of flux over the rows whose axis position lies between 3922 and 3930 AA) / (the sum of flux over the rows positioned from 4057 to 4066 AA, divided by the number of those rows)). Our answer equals 101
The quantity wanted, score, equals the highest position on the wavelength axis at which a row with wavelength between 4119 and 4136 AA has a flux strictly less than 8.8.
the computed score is 4134.80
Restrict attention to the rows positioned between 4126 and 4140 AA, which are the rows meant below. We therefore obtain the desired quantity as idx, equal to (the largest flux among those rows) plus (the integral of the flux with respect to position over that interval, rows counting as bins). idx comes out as 132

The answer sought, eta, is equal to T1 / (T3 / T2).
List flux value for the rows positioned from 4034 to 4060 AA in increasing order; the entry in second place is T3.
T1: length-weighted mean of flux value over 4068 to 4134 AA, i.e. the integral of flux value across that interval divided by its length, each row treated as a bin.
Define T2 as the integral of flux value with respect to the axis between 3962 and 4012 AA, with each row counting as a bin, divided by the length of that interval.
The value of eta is 7.6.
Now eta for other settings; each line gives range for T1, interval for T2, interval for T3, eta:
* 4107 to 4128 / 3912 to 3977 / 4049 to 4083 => 5.4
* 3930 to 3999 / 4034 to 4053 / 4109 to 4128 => 5.2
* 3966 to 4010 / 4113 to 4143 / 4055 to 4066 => 7.7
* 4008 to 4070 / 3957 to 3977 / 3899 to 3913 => 6.7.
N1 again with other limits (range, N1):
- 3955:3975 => 10.6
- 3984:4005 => 10.4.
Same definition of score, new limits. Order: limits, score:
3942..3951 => 3950.52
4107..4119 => 4110.12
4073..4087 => 4085.58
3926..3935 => 3934.18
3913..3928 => 3926.94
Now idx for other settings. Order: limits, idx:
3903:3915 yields 77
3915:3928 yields 81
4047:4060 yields 121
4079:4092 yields 130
